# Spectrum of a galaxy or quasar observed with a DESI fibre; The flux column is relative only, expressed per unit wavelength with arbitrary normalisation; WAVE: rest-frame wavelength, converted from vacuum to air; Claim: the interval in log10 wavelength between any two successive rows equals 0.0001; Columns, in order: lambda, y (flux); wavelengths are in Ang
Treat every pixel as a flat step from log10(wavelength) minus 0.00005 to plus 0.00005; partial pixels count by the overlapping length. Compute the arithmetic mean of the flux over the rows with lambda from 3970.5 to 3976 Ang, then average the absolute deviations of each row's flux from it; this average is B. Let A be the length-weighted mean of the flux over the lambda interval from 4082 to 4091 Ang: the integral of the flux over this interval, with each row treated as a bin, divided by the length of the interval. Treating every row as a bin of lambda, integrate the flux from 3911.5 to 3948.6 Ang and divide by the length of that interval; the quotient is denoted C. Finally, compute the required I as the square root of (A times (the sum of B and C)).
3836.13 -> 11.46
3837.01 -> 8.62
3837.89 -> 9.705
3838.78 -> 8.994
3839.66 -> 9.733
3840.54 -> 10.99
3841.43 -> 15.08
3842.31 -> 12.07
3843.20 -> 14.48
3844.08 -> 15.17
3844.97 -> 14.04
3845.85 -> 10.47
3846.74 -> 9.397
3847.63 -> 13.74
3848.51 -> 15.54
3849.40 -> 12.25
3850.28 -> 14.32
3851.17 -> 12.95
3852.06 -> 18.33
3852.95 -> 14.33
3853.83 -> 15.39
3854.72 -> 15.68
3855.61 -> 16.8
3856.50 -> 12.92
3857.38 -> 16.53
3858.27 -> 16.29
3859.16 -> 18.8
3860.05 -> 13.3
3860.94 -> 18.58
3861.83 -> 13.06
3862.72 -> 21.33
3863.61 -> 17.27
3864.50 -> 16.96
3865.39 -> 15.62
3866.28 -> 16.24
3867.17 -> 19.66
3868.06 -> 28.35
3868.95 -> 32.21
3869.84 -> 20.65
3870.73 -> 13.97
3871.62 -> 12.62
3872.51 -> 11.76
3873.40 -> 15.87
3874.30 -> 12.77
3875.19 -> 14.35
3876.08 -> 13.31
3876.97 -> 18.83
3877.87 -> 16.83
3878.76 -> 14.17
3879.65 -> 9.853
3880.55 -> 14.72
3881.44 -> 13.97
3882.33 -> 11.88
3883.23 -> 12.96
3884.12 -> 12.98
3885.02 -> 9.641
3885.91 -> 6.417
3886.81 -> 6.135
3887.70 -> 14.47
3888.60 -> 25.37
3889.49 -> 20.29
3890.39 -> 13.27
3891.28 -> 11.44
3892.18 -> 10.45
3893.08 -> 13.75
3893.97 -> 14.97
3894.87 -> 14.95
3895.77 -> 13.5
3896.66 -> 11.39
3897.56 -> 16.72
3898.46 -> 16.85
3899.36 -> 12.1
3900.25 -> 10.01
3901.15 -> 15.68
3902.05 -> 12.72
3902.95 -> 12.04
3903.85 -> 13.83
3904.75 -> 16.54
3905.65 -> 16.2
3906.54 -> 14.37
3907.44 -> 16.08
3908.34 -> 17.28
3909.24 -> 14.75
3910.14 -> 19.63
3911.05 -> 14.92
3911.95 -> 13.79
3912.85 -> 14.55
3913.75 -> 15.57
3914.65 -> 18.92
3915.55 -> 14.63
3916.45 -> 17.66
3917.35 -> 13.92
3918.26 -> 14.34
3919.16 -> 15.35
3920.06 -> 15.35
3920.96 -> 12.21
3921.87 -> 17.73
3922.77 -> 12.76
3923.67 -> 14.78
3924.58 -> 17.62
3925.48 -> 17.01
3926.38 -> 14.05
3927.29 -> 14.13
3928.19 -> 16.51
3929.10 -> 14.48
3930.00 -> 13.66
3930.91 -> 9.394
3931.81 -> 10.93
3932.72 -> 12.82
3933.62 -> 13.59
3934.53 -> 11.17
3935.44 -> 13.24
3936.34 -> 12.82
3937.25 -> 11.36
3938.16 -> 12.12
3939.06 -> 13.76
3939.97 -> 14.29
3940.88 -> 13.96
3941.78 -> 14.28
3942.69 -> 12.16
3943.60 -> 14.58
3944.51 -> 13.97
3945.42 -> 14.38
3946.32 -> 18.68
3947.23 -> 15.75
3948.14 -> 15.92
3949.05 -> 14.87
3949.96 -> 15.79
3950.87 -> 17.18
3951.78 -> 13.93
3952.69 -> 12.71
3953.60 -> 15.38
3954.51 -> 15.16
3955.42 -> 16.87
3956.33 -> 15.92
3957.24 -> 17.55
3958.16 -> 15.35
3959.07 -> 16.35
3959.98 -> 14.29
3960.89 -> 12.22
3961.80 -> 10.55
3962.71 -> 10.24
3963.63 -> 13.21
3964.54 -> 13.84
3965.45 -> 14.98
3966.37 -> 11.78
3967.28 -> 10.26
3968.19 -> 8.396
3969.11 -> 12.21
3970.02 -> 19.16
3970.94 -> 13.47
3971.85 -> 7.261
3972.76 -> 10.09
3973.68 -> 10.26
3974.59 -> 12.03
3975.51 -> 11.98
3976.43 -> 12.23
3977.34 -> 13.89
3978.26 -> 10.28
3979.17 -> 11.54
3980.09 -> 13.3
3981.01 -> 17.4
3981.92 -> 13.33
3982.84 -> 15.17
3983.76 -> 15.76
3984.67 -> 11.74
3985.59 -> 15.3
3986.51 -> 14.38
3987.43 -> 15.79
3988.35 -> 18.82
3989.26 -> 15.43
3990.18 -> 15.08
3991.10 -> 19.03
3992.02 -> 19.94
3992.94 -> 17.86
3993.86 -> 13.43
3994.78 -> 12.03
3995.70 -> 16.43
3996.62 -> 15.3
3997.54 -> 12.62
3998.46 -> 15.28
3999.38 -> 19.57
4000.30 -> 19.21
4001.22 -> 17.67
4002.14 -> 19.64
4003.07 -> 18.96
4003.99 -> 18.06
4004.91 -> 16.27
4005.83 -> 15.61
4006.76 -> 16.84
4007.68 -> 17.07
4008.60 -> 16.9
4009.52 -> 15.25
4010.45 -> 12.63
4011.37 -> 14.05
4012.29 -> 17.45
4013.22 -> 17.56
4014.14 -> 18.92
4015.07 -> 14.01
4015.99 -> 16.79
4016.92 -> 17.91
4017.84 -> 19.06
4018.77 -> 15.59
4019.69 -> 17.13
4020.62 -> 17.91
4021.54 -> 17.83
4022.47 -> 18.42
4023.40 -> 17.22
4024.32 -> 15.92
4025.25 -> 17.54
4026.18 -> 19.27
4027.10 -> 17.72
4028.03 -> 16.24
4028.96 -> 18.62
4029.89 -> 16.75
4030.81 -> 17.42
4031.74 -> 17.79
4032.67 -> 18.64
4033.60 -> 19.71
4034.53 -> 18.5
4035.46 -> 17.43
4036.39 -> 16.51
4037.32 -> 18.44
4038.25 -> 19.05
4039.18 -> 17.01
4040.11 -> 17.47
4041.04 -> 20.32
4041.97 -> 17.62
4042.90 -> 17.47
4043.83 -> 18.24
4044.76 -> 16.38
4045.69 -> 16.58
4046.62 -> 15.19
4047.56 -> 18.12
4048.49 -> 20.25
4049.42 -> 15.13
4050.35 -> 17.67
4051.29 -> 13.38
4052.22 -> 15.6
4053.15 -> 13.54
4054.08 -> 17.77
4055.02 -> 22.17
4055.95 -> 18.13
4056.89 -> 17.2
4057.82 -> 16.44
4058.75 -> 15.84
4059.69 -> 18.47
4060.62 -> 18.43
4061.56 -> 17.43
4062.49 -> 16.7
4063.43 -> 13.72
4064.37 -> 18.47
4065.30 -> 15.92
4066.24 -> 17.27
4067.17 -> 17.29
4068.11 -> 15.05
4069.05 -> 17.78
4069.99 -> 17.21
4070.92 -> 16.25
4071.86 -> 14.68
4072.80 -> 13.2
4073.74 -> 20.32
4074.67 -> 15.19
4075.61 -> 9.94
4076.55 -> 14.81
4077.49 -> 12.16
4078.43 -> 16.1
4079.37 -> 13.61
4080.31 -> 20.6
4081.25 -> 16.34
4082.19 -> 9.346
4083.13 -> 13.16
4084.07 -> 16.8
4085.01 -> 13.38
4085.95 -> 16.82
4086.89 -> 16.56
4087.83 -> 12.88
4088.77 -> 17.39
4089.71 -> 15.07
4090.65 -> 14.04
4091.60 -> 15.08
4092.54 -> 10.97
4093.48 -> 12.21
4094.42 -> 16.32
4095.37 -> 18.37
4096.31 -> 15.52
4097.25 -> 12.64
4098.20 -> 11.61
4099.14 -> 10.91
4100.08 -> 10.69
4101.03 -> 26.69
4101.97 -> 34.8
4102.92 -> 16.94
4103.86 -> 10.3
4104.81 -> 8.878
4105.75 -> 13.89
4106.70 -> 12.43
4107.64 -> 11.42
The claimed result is 15.3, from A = 14.7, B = 1.64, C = 14.3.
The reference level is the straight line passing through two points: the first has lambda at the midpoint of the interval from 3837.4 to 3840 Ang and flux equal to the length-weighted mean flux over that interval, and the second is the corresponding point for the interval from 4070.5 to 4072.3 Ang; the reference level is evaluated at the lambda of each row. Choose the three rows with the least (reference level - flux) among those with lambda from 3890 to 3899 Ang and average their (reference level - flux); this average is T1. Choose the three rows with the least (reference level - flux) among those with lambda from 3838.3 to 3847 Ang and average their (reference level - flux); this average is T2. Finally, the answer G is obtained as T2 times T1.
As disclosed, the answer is 28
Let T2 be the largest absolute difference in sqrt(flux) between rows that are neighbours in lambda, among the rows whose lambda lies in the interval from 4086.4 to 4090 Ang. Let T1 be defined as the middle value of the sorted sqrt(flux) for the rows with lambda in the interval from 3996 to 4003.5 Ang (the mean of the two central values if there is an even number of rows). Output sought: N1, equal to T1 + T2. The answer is 4.9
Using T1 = 4.28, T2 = 0.58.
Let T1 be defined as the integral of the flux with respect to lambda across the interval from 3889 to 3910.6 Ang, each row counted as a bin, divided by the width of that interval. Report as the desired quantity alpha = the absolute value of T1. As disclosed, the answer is 14.6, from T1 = 14.6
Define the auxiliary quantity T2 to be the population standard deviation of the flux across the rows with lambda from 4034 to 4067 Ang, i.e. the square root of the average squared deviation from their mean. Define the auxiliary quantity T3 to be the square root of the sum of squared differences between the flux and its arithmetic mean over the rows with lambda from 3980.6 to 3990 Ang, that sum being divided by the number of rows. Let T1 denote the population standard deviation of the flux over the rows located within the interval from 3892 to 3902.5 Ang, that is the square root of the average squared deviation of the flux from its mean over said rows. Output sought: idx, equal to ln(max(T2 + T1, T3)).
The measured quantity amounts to 1.40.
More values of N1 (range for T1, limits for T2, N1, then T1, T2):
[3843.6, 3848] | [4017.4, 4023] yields 4.1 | 3.71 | 0.42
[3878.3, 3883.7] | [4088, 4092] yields 4.0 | 3.67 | 0.29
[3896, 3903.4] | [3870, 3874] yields 4.1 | 3.52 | 0.55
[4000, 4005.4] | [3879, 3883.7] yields 5.0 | 4.30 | 0.70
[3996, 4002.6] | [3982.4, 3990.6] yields 4.7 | 4.20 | 0.54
